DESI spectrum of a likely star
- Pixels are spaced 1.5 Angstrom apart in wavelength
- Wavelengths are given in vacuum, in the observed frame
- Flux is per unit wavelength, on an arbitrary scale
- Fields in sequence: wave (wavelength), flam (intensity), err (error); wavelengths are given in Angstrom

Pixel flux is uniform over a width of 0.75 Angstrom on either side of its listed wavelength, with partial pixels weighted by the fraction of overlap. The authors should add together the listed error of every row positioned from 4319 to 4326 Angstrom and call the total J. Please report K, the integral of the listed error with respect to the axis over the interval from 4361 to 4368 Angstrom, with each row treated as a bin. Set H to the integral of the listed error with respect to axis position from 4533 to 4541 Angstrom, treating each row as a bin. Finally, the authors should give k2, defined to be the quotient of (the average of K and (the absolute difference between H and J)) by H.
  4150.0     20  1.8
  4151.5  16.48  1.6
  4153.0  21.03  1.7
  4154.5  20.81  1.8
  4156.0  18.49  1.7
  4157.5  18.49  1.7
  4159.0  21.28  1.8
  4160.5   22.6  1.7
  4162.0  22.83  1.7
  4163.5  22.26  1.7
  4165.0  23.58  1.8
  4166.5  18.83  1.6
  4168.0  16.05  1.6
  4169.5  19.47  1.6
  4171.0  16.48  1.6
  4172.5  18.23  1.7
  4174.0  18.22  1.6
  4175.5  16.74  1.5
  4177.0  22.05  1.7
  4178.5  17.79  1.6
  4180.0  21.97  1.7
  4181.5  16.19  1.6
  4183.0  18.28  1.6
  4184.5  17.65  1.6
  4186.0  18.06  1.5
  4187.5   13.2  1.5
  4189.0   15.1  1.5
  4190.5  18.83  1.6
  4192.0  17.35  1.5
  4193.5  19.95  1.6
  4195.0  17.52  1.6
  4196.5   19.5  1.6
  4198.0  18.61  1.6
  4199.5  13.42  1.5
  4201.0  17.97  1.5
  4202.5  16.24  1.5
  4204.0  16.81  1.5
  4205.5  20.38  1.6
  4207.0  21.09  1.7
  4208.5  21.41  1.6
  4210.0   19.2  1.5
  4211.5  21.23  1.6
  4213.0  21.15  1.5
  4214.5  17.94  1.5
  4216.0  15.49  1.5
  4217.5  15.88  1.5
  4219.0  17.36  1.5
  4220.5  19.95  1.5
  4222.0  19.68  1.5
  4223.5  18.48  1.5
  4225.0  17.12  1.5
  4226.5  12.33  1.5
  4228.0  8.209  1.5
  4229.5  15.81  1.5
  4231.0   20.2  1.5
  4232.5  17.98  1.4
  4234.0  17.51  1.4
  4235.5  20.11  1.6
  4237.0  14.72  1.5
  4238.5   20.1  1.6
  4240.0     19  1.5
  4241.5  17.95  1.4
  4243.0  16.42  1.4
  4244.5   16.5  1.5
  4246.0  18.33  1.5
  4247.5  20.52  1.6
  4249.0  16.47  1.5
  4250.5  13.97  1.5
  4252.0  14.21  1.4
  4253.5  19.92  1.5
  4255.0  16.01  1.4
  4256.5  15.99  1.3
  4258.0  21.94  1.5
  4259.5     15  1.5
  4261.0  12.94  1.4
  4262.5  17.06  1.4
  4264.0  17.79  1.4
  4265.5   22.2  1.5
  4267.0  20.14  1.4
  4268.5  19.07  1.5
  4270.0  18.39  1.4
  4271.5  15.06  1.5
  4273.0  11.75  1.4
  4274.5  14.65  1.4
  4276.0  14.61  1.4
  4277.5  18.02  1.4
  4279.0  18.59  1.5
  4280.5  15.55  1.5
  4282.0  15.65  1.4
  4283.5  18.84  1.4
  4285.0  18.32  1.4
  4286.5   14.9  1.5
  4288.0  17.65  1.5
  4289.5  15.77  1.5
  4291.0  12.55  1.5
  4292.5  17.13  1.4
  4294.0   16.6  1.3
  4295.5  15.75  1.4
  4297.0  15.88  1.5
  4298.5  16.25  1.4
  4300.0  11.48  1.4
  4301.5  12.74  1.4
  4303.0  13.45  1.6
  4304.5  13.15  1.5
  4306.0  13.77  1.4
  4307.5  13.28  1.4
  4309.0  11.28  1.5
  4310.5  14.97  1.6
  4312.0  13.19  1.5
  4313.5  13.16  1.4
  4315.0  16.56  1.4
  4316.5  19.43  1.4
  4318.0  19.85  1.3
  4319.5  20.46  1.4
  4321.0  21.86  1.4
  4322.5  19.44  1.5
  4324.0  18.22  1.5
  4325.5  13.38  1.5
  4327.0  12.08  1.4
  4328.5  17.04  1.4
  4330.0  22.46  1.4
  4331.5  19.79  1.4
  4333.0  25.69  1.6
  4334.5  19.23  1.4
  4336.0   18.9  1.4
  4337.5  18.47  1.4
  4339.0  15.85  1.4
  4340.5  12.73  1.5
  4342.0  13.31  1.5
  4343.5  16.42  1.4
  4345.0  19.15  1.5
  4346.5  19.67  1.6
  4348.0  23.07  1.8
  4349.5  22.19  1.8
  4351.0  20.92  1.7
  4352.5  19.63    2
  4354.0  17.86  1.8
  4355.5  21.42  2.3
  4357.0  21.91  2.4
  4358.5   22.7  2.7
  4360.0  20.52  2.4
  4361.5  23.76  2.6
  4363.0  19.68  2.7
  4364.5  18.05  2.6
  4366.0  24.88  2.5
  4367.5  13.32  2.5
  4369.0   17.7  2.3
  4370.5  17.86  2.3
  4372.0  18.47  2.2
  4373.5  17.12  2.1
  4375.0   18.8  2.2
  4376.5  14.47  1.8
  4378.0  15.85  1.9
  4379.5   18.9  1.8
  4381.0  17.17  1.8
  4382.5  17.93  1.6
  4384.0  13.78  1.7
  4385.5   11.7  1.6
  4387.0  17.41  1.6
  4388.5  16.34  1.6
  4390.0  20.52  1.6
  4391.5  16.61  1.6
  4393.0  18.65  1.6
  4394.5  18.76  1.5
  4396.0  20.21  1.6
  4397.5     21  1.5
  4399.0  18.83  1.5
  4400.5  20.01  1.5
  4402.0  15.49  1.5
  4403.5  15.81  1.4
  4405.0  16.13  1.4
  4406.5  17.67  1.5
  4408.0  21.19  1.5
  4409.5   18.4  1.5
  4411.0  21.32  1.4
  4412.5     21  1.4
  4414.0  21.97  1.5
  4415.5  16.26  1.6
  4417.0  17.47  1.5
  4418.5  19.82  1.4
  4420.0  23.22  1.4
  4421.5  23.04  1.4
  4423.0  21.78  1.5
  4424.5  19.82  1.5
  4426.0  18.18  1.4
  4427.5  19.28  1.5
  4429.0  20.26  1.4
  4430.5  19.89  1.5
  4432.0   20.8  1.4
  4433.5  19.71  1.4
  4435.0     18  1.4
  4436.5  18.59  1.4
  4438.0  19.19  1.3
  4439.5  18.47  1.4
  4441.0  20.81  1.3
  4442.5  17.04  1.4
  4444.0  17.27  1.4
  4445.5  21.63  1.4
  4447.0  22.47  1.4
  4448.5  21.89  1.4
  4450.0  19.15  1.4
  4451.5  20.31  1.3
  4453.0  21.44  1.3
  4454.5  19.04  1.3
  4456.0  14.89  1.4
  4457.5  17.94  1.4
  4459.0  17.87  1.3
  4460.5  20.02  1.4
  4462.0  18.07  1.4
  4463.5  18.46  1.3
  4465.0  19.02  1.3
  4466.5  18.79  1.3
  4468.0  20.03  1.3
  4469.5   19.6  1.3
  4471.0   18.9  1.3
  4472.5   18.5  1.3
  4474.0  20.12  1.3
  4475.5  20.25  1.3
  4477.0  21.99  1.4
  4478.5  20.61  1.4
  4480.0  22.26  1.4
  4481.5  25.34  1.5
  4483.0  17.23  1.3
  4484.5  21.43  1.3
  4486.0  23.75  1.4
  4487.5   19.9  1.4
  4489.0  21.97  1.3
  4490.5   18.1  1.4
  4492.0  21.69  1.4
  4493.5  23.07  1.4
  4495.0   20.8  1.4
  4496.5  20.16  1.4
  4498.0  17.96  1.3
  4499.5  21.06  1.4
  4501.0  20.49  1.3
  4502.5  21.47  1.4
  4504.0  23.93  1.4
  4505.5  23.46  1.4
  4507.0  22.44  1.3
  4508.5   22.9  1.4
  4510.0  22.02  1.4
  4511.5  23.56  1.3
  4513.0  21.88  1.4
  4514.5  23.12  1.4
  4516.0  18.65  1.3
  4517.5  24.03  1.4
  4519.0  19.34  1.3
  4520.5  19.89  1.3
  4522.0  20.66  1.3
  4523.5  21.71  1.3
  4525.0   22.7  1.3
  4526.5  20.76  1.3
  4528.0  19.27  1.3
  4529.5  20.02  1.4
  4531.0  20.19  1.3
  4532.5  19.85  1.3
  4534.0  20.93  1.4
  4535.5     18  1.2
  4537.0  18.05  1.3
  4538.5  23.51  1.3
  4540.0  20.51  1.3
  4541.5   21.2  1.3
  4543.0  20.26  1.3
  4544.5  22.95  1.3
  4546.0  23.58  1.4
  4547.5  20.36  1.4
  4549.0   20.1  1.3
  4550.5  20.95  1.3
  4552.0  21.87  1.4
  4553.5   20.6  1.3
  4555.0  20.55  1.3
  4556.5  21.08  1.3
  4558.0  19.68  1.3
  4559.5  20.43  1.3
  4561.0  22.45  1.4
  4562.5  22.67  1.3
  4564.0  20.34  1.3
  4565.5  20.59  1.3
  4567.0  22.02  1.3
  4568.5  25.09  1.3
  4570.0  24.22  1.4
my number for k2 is 1.02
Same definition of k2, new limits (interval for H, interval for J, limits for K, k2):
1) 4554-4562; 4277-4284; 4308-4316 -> 0.72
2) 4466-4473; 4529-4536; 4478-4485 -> 0.67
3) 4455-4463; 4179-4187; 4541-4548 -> 0.56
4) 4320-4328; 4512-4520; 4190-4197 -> 0.68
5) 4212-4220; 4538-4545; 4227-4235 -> 0.72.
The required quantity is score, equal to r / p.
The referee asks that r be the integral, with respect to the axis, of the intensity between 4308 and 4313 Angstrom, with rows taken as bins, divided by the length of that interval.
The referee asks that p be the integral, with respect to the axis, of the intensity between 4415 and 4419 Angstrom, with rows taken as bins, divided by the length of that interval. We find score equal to 0.7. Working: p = 17.8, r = 13.2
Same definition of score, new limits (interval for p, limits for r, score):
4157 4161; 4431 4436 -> 0.9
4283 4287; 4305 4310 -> 0.7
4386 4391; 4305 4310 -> 0.7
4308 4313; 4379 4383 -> 1.4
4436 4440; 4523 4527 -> 1.2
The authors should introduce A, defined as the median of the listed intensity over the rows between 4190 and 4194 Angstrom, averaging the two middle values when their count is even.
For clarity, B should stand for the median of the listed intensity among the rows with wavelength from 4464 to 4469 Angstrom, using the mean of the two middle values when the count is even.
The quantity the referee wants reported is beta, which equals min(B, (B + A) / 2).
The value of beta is 18.9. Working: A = 19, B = 19.0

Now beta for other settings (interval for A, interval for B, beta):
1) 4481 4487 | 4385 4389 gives 16.3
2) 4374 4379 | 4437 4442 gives 17.5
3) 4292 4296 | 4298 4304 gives 13.1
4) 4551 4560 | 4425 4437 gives 19.5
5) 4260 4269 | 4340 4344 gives 13.3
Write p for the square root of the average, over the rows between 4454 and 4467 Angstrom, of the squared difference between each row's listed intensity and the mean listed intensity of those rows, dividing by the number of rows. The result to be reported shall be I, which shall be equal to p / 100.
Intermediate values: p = 1.34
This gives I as 0.0134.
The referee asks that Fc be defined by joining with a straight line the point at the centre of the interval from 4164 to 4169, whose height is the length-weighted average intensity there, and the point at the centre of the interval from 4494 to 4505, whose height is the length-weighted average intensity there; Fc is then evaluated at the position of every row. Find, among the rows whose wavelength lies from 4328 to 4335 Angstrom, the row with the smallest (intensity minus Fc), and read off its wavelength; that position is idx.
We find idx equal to 4328.5 Angstrom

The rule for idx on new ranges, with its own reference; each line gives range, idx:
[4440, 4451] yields 4442.5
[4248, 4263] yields 4261.0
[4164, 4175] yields 4168.0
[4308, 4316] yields 4309.0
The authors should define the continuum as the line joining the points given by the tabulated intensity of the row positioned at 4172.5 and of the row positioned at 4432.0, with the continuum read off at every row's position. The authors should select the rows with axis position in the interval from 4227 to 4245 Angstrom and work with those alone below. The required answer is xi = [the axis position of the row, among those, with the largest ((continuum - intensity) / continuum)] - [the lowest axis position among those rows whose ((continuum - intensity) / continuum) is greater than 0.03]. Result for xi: 0.0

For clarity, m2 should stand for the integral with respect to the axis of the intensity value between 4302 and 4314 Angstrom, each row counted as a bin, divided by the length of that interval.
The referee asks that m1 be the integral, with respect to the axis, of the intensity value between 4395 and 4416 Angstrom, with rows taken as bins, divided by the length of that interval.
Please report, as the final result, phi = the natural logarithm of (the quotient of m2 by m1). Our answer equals -0.36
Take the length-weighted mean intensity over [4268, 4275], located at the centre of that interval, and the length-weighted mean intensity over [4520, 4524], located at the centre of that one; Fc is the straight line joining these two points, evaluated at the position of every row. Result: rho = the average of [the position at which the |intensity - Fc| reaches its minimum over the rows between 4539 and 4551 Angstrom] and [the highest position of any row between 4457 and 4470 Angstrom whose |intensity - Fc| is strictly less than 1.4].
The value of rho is 4505.5 Angstrom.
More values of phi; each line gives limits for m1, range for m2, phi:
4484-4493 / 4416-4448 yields -0.07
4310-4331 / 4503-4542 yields 0.20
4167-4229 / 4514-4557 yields 0.16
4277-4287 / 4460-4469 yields 0.10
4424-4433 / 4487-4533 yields 0.07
